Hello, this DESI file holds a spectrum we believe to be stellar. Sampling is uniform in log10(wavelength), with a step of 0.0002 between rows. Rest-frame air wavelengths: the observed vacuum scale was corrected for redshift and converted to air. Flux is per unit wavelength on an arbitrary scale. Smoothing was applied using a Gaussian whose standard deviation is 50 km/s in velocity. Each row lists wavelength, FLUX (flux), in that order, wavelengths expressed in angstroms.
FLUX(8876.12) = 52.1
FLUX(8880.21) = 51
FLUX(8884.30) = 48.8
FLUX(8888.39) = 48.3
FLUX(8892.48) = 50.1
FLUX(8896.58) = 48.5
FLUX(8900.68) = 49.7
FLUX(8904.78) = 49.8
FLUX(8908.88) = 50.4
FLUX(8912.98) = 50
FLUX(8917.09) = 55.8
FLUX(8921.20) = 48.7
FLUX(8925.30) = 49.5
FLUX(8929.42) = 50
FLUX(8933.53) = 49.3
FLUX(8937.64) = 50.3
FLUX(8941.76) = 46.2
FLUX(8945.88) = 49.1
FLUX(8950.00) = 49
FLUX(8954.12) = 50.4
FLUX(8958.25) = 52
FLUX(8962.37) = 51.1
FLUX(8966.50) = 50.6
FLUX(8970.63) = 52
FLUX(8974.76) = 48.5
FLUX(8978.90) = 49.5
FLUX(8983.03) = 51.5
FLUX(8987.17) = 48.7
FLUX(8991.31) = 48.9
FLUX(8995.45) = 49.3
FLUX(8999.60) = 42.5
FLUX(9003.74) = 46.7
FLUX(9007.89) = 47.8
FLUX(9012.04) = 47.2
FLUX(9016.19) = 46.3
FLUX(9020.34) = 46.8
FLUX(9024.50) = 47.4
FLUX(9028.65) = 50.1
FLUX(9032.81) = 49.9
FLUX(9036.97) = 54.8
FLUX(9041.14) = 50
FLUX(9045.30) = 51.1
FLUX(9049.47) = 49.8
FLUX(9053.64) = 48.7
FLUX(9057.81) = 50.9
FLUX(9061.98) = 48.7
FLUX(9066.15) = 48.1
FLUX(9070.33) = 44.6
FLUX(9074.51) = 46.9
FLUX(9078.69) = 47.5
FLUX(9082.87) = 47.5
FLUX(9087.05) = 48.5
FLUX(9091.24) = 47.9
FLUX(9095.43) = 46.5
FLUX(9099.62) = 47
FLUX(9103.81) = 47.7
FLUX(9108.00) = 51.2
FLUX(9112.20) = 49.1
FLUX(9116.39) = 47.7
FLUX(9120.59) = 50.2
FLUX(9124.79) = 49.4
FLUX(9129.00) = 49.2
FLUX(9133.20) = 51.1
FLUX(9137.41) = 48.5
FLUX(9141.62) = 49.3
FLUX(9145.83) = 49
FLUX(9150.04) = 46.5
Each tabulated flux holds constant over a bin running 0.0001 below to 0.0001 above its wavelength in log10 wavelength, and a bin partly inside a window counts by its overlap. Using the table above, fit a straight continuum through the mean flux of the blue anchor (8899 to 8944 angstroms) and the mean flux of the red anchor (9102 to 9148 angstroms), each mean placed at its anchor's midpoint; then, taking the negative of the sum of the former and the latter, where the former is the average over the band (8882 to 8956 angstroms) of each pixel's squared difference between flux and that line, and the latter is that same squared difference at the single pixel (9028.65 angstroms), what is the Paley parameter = -3.5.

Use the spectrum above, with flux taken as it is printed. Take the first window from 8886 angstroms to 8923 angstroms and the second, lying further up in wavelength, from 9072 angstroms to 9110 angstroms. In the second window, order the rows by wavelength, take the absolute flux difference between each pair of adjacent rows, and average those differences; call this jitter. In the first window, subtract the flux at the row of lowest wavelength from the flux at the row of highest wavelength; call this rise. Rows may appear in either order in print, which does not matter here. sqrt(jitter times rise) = 0.6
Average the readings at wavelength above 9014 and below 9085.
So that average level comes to 48.8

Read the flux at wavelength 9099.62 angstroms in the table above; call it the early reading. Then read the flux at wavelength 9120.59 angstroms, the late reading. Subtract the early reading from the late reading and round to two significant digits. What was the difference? 3.2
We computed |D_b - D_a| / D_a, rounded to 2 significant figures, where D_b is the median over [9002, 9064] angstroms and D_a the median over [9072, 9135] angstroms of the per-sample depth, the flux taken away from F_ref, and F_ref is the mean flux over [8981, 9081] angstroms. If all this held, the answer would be 1.3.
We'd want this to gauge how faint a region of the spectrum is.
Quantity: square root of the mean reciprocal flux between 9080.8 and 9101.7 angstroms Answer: 0.145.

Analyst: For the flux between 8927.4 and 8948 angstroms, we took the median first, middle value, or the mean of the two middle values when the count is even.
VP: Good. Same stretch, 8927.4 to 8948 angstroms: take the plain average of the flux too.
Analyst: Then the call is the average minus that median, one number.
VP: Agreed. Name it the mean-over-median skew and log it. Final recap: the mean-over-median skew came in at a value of -0.3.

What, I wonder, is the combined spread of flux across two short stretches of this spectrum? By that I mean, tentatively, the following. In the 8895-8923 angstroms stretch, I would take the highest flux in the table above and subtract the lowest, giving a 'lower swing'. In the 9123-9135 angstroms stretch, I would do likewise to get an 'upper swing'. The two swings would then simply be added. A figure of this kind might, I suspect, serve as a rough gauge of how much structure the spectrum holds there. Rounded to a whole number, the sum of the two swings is 9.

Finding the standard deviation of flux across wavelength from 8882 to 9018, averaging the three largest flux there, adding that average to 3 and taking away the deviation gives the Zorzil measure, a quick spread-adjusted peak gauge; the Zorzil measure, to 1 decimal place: 54.1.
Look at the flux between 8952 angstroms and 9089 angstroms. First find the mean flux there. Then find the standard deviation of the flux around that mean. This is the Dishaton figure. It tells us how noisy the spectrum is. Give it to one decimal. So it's 2.3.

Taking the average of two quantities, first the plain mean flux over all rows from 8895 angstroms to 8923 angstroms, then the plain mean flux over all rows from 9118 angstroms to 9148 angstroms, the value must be 50.0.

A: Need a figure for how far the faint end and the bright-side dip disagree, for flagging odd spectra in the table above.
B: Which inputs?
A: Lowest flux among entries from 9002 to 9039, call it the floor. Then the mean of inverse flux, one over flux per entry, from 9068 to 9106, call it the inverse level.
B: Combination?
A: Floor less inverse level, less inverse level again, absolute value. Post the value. 46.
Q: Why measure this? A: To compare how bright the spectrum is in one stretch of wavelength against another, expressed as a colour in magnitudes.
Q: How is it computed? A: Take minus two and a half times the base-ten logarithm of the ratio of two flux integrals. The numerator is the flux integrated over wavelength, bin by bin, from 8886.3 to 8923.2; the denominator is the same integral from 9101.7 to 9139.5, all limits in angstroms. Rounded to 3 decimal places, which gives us 0.009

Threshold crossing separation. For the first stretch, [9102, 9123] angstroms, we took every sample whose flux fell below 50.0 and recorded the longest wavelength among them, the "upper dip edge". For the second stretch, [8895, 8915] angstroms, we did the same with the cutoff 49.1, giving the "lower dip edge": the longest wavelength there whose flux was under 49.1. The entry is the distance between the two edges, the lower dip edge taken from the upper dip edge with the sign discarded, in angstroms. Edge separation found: 219.8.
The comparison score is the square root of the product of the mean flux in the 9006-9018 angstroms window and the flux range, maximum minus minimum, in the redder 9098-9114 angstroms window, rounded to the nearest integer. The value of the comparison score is 14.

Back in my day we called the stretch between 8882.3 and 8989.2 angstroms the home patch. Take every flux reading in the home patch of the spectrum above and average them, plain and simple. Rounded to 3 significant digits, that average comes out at 49.9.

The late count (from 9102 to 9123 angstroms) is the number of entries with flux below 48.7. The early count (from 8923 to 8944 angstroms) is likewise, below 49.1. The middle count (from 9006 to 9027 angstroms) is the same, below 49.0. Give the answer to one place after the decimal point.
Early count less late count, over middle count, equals -0.2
